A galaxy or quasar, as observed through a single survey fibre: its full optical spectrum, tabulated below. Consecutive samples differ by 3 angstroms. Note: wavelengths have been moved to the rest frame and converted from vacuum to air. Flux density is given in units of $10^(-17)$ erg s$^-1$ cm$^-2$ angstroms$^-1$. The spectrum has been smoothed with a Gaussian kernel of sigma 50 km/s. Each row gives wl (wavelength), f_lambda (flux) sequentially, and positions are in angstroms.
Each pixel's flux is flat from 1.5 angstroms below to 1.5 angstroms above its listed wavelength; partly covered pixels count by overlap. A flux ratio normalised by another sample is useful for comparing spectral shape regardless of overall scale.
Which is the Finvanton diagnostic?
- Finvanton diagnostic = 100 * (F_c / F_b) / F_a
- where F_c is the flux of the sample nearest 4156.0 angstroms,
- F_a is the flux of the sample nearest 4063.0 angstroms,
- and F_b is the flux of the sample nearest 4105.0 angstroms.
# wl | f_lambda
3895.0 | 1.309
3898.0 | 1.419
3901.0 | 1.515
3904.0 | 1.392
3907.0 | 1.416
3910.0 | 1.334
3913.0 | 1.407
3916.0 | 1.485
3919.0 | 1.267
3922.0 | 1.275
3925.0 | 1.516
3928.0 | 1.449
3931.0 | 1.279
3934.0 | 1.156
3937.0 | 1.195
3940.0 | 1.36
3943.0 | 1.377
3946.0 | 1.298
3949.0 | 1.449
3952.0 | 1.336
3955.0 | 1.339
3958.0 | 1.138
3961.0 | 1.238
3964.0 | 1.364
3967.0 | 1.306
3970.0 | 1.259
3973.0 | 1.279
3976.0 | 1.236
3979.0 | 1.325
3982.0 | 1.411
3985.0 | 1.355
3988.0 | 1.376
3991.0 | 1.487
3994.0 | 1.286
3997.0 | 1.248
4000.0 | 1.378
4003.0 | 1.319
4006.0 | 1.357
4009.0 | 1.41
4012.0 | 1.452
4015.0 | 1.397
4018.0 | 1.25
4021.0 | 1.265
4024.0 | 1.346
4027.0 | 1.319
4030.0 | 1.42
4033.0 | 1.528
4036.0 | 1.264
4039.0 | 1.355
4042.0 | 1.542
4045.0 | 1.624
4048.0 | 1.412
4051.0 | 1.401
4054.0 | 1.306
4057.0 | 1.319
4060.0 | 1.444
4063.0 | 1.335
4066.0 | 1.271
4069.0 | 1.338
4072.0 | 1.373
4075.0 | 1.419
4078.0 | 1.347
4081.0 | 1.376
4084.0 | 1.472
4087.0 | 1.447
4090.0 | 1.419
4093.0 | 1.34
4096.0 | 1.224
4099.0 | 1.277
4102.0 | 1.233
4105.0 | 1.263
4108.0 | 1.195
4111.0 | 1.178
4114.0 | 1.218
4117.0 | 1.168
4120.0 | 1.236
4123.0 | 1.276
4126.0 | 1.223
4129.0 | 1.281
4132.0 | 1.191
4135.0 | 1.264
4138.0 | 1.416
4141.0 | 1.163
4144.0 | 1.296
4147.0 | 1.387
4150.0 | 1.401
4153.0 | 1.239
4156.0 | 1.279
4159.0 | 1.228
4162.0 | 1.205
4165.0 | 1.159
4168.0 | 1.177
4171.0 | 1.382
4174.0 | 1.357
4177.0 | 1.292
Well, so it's 76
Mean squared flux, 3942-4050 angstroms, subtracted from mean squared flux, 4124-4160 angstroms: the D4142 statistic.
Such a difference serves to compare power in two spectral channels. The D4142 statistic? -0.2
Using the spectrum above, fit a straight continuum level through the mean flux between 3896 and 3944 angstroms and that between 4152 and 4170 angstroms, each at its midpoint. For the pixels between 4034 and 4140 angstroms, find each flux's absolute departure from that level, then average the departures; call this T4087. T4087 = 0.087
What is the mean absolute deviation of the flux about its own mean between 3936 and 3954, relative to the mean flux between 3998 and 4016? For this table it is 0.043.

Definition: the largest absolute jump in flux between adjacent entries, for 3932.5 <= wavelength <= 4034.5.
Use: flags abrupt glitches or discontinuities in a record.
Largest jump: 0.201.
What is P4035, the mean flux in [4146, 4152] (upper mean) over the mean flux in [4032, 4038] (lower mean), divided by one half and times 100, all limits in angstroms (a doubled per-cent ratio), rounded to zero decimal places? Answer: 200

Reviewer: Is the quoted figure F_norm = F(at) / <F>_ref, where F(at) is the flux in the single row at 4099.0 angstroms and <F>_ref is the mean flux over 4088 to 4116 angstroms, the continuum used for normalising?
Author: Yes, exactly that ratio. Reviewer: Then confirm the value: 1.01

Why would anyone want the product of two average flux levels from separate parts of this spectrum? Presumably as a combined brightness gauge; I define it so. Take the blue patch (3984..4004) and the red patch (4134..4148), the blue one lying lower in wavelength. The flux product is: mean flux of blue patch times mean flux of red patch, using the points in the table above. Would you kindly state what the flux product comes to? 1.76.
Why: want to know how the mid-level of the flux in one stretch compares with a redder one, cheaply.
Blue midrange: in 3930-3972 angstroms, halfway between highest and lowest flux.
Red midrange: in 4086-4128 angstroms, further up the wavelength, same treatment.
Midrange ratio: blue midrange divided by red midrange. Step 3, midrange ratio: 0.989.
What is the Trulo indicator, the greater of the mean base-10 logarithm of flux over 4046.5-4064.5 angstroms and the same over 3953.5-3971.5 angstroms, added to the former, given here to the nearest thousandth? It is 0.273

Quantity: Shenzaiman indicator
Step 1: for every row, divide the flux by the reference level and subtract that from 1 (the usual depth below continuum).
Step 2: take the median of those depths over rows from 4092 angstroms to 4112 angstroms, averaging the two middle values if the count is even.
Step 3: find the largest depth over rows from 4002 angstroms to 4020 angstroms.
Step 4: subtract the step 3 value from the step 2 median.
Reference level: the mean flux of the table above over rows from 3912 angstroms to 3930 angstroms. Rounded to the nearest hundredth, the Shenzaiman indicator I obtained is 0.01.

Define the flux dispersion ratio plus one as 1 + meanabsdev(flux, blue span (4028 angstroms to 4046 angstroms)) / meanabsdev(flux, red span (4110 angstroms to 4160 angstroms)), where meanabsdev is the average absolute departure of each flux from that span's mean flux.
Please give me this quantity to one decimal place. 2.8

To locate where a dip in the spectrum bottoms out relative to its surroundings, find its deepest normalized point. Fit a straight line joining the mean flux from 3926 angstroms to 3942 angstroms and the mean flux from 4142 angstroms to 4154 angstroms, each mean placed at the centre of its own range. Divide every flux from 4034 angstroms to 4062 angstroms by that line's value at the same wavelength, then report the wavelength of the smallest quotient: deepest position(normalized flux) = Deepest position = 4036.0 angstroms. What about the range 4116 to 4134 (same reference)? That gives 4117.0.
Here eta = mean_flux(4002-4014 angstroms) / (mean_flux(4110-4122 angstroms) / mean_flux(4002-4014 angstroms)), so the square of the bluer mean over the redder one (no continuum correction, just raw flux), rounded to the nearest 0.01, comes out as 1.60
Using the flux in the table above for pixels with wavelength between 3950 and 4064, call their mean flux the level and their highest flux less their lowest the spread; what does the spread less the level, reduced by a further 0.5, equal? -1.37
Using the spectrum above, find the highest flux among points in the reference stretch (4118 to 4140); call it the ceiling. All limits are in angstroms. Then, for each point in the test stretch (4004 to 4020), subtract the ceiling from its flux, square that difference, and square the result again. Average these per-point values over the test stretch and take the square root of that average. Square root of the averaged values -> 0.012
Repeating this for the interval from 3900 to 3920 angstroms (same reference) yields 0.010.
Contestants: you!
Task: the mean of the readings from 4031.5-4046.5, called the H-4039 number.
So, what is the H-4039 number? 1.46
